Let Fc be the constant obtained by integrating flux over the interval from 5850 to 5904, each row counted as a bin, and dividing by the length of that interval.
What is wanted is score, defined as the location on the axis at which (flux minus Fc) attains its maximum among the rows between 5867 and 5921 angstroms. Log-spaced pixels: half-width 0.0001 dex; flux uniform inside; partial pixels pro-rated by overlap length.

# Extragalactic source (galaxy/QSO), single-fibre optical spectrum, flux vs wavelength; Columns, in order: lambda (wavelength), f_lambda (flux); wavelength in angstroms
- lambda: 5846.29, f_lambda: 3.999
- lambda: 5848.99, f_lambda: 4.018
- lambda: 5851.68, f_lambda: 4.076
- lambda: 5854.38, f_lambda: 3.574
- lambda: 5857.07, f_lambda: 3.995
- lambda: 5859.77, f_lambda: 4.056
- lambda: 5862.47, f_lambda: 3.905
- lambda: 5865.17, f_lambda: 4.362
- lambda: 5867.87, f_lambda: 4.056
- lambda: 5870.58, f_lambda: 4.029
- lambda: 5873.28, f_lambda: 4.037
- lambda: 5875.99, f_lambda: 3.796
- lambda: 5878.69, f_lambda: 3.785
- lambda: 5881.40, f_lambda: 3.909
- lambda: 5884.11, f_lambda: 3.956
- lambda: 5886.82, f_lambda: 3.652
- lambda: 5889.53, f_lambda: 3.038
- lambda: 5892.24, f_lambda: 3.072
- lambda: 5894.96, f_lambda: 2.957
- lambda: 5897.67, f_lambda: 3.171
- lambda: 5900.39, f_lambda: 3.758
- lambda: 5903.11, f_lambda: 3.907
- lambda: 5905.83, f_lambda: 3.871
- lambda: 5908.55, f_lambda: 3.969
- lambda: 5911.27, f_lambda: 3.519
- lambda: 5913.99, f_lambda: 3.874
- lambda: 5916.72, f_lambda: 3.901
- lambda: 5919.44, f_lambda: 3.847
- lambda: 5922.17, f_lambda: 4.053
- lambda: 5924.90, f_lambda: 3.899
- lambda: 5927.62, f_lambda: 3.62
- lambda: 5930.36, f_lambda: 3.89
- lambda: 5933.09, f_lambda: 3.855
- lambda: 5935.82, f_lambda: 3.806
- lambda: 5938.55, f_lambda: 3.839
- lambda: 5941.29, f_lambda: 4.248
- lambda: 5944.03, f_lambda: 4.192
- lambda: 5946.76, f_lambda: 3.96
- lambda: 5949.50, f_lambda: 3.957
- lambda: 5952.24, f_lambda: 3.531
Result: 5867.87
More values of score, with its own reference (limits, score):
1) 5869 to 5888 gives 5873.28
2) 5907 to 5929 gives 5922.17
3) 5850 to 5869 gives 5865.17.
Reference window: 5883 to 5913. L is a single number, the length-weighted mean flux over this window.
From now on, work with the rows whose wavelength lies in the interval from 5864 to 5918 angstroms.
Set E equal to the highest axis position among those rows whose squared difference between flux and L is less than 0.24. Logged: 5916.72 angstroms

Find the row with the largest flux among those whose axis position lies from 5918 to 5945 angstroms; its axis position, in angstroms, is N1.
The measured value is 5941.29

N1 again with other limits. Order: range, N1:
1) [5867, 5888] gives 5867.87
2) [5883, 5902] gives 5884.11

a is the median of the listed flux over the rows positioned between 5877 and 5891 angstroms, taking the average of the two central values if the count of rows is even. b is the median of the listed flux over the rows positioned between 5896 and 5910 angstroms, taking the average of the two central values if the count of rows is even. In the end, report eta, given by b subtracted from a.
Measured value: -0.09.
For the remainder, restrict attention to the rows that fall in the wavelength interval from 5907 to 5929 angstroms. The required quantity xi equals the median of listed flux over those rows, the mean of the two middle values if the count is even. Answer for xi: 3.89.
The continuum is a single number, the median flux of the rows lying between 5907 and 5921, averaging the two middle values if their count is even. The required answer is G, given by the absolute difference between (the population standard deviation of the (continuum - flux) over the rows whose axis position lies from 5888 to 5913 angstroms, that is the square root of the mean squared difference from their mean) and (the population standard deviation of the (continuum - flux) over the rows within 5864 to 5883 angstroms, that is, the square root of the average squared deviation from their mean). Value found 0.210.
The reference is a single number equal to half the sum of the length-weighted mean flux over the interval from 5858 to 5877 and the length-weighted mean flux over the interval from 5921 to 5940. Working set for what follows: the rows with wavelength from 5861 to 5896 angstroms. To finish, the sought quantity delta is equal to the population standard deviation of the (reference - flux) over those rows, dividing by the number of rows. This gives 0.42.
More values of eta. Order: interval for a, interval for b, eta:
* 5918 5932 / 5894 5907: 0.13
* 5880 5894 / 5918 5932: -0.24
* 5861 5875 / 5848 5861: 0.02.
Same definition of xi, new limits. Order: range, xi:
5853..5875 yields 4.03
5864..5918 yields 3.87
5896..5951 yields 3.88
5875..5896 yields 3.72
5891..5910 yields 3.76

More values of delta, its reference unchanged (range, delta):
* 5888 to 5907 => 0.40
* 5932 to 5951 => 0.16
